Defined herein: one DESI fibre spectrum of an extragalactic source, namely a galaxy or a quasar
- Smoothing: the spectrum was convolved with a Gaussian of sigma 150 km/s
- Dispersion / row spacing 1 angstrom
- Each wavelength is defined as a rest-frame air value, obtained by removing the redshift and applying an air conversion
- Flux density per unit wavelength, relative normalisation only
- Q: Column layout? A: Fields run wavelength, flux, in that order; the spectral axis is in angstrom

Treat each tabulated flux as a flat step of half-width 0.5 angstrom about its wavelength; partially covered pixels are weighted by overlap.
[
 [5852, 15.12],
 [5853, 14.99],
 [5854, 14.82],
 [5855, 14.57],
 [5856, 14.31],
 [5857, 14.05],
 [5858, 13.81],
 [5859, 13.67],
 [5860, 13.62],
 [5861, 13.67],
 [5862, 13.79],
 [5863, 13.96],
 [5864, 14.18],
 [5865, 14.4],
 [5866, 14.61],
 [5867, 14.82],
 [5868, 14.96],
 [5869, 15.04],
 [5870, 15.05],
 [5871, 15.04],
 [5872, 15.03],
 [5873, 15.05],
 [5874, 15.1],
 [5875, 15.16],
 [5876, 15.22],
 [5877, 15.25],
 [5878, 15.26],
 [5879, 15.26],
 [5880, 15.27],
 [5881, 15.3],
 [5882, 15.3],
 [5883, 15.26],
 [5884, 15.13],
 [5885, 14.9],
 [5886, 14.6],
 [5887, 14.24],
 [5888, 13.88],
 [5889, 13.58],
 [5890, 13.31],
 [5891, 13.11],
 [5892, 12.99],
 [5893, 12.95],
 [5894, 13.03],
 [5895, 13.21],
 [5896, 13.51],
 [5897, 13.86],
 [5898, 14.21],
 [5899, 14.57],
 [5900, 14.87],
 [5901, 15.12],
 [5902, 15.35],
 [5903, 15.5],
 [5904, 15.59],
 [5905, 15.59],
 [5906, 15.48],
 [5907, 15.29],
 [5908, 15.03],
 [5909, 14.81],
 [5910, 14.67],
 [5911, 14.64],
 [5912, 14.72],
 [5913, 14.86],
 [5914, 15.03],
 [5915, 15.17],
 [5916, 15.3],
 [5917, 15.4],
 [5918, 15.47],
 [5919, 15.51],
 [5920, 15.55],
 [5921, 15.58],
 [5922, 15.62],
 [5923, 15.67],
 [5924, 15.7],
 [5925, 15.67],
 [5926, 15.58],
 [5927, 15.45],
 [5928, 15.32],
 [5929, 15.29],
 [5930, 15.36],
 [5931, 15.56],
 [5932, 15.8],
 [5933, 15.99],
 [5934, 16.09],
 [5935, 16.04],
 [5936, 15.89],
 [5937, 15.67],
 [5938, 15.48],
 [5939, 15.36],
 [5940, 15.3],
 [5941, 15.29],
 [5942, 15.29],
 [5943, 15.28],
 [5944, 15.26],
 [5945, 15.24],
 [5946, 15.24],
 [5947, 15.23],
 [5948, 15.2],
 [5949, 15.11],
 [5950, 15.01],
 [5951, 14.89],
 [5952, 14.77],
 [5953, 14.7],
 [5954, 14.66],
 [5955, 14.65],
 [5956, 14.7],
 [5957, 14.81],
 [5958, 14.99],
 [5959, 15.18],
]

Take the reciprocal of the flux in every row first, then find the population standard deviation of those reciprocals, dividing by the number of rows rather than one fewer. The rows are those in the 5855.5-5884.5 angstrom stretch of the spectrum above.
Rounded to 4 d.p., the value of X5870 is 0.0028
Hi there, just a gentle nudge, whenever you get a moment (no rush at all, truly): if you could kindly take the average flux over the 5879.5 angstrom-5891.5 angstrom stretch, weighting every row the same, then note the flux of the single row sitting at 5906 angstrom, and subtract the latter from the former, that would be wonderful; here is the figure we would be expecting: -0.99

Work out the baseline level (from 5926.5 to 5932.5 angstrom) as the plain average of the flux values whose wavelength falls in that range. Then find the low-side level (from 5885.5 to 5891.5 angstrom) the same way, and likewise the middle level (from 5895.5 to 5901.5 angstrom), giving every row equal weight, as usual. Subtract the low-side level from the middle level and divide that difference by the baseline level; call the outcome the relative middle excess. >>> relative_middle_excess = 0.037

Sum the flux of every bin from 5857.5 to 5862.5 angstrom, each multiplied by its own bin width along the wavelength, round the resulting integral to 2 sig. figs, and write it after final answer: 69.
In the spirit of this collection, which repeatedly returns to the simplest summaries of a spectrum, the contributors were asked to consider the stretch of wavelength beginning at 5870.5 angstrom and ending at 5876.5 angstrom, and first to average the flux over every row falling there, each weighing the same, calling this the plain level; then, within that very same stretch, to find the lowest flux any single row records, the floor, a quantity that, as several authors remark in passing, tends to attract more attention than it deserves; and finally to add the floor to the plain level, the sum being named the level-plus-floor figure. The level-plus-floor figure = 30.1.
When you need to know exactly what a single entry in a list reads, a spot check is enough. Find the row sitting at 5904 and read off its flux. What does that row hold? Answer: 15.59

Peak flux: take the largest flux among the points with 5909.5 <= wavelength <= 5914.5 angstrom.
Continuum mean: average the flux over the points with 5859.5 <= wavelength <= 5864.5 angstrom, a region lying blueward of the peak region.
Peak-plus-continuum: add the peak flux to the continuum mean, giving 28.9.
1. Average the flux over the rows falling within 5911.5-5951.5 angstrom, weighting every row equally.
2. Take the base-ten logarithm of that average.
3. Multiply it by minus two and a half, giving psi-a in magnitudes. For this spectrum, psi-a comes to -2.97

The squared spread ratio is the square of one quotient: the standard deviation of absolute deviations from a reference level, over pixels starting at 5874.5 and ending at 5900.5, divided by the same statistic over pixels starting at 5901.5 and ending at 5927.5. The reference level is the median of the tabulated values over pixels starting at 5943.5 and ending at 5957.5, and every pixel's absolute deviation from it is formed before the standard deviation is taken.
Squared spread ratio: 10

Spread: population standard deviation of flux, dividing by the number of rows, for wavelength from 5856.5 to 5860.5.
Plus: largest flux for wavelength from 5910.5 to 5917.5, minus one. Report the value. 14.6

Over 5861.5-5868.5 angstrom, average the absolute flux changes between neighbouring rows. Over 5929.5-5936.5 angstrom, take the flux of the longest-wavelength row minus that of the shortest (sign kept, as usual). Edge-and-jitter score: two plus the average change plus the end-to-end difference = 2.7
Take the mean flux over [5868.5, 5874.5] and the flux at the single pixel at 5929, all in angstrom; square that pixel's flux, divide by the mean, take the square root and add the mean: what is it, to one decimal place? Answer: 19.0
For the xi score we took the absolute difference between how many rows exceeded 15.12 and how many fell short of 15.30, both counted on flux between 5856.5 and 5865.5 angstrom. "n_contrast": 9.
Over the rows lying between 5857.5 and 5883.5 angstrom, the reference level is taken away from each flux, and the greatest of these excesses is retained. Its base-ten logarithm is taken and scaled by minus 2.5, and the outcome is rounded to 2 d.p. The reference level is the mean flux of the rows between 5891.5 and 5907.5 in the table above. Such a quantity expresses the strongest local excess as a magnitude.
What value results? 0.17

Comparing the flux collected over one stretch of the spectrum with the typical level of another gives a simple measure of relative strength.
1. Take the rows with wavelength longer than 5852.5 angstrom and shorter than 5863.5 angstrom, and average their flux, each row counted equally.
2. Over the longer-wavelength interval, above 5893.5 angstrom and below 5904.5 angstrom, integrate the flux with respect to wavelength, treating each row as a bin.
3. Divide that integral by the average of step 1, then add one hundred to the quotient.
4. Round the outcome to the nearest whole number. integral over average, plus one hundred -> 111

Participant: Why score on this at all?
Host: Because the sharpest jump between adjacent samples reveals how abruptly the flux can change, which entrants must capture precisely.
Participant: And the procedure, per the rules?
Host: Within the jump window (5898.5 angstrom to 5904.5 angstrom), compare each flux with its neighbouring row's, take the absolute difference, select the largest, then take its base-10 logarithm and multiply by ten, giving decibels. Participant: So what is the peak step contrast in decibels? -5.2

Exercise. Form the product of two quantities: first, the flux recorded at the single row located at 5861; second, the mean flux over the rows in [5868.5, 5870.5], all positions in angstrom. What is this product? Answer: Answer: 206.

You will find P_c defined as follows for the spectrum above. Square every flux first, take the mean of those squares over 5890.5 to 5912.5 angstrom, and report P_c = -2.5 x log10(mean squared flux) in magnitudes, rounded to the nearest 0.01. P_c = -5.81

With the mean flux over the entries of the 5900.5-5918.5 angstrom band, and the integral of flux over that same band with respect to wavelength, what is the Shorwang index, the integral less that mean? 258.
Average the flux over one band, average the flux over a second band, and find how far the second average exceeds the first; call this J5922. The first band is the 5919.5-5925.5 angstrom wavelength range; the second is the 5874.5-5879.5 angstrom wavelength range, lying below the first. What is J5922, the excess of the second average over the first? -0.40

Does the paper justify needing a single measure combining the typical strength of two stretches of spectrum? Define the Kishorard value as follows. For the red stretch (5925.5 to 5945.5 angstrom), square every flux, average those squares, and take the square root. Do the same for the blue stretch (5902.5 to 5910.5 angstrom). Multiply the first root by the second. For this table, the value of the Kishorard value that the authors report 237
